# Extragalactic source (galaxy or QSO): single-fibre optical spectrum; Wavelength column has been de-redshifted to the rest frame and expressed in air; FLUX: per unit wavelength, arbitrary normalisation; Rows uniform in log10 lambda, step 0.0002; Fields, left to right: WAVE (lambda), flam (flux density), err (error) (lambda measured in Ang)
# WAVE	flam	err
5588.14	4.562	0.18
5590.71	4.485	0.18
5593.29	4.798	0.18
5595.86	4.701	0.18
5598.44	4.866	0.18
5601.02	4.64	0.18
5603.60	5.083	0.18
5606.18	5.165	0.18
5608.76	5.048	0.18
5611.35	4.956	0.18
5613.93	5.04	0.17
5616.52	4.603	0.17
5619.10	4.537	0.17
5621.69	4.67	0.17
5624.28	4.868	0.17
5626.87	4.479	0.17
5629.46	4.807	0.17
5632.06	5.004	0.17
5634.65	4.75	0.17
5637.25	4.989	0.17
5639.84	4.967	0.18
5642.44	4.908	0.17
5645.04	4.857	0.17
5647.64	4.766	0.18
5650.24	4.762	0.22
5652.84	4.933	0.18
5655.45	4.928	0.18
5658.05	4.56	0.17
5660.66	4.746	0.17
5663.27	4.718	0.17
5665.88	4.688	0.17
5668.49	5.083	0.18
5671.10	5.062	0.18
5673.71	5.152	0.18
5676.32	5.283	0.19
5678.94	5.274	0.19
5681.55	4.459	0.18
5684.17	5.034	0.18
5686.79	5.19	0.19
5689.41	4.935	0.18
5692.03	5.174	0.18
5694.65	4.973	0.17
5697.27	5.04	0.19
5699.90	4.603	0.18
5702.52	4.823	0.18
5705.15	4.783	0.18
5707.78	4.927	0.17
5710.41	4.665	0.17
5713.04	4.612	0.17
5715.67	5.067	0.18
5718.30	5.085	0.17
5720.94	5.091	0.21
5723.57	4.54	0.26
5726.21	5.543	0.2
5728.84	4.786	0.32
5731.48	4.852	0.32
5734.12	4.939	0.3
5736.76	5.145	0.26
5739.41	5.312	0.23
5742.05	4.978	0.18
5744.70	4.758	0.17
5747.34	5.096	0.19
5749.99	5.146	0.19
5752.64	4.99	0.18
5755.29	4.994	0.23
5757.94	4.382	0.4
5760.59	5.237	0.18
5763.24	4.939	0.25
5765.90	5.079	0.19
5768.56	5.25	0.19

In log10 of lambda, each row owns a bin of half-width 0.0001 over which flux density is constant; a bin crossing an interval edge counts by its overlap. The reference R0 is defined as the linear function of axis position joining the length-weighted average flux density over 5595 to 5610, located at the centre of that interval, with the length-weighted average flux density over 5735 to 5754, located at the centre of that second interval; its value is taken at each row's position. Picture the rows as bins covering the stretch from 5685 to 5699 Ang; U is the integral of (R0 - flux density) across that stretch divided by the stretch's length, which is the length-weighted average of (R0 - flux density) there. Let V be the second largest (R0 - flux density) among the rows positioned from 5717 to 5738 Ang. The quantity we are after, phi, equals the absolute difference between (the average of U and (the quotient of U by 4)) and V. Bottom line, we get 0.28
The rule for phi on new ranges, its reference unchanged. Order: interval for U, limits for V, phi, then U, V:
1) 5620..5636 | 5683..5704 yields 0.08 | 0.19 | 0.19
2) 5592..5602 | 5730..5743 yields 0.01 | 0.16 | 0.11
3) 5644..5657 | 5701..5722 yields 0.28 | 0.12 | 0.36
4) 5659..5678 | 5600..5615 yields 0.04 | 0.02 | -0.02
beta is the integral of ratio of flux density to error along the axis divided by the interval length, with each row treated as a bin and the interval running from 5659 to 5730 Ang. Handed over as 26.7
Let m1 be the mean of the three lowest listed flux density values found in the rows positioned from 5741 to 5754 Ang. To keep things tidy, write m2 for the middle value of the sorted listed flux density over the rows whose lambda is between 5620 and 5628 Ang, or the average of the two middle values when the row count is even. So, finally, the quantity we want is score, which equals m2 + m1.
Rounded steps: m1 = 4.91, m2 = 4.7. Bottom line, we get 9.58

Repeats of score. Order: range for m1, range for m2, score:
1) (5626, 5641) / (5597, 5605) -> 9.54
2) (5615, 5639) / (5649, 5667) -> 9.29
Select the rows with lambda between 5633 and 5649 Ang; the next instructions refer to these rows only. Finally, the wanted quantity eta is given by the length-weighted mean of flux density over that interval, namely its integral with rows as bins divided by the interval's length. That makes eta 4.88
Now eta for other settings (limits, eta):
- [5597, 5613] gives 4.96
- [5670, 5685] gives 5.05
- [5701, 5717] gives 4.81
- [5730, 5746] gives 4.99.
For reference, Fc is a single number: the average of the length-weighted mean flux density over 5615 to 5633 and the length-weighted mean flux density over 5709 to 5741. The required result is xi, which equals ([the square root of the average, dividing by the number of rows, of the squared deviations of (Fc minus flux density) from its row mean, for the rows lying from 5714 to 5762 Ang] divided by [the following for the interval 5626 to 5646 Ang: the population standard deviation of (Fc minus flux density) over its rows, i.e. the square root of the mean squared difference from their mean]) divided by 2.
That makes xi 0.81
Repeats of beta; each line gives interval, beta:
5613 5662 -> 27.5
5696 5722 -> 27.2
